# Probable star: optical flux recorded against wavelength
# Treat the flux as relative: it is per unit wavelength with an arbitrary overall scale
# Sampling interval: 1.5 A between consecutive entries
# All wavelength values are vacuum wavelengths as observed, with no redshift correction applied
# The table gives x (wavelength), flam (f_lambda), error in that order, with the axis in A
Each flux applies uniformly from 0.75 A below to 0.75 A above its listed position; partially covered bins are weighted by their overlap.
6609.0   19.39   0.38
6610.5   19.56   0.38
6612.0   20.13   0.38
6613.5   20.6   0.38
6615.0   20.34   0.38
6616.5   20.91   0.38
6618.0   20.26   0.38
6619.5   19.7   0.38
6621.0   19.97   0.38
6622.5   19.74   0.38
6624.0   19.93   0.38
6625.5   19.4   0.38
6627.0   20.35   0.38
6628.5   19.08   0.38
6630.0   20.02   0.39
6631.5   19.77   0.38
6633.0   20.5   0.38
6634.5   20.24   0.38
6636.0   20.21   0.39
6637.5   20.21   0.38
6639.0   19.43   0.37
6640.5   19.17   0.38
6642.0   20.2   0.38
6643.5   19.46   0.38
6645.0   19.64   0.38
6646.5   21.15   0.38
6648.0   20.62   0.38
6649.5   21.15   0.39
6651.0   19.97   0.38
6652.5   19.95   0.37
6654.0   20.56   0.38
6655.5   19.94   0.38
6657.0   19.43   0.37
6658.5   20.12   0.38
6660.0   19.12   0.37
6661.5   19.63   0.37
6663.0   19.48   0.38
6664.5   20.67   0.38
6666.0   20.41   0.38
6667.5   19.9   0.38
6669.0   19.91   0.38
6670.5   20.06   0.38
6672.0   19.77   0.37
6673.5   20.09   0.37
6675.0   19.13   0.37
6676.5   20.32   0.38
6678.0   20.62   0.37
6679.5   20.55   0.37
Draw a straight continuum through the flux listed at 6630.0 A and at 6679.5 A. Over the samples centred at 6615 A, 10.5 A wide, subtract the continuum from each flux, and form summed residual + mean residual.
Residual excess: 2.8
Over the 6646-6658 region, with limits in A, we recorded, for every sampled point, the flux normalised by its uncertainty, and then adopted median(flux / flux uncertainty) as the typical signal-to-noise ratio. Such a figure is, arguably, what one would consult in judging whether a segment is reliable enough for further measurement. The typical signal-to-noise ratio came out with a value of 54.0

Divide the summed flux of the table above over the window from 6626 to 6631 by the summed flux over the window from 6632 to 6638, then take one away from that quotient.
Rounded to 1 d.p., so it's -0.3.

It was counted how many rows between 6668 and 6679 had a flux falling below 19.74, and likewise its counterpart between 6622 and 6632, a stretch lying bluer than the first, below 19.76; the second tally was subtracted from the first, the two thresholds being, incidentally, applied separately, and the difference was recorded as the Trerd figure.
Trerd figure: -2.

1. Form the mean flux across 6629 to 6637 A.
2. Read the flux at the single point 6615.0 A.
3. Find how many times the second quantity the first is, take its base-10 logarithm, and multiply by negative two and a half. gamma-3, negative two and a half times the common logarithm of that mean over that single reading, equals 0.01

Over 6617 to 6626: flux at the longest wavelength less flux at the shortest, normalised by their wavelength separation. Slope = -0.11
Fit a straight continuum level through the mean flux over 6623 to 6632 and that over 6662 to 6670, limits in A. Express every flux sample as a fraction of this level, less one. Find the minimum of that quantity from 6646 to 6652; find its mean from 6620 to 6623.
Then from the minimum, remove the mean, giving -0.01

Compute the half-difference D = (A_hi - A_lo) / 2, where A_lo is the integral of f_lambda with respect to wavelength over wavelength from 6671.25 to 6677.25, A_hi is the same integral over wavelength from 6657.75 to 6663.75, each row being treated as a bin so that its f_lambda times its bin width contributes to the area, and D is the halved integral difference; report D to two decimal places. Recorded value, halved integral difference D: -0.72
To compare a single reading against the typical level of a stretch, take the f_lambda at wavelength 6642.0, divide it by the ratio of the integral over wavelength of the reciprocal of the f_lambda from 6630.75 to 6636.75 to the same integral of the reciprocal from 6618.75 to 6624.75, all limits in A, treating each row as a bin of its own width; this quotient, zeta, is 20.5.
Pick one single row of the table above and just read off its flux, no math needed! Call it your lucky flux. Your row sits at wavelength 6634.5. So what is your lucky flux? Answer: 20.24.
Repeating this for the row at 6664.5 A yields 20.67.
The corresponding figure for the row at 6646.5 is 21.15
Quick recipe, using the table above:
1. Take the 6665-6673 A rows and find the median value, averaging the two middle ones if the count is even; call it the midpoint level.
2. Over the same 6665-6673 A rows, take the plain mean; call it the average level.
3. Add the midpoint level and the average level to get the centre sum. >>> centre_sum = 39.9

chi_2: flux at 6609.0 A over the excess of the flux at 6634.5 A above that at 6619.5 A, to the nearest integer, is 36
